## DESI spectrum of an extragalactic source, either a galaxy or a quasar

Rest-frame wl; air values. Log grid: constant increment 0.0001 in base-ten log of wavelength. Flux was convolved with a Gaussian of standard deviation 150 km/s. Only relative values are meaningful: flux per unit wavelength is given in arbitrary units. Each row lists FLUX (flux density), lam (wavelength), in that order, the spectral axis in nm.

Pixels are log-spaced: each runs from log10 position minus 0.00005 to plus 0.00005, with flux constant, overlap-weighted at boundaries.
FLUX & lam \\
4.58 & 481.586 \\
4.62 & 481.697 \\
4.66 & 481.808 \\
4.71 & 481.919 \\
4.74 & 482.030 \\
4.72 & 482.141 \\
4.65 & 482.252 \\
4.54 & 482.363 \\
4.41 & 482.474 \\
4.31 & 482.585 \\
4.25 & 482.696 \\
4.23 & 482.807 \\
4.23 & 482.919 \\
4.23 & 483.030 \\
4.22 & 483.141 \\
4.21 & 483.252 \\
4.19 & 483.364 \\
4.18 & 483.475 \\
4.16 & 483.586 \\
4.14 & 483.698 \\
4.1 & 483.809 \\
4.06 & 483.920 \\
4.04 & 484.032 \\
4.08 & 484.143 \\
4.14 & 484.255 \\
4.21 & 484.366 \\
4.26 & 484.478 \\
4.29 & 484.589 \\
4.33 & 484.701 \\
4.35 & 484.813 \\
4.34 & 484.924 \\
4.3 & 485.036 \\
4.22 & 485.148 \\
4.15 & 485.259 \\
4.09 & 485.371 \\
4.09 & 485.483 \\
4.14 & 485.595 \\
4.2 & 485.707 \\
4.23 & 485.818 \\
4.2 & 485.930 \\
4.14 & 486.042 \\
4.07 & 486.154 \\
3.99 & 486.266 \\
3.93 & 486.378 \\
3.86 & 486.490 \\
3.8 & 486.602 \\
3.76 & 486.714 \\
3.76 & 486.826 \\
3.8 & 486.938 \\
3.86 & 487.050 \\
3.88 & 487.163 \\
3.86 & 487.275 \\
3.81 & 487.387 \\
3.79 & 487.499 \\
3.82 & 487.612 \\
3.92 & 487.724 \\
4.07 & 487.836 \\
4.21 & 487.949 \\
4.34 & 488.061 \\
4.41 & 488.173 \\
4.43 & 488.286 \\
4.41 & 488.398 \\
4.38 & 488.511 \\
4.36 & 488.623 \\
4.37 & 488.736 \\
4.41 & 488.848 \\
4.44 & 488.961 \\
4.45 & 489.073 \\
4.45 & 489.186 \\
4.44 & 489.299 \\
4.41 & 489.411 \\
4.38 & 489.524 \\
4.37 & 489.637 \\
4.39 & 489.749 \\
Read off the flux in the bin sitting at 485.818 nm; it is 4.23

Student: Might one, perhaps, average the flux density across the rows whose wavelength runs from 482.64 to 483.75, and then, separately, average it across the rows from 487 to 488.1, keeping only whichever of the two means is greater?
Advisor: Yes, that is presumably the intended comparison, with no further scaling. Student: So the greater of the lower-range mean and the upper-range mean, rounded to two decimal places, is 4.20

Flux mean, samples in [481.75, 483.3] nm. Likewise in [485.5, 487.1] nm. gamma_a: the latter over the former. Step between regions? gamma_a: 0.90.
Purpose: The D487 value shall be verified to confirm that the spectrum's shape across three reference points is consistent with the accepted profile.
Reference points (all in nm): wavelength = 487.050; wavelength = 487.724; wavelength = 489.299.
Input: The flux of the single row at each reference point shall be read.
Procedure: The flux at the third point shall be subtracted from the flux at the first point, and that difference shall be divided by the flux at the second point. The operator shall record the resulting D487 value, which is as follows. -0.15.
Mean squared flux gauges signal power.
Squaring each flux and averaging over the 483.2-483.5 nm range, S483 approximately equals 18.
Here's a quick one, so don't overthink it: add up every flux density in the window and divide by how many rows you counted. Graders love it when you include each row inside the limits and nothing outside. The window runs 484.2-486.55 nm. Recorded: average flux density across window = 4.17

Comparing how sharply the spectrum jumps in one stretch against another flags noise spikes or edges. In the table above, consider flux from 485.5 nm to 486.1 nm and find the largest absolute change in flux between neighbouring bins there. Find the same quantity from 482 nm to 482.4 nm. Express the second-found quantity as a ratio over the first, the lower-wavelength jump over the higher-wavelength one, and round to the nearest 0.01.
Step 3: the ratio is 1.83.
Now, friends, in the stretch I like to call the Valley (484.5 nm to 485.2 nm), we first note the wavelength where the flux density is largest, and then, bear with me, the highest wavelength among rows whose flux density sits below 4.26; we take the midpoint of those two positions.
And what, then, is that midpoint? 484.98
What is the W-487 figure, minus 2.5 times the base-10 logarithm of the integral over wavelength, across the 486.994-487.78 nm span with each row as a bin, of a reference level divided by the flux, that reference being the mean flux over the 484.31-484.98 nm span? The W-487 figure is 0.14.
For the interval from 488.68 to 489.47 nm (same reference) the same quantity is 0.29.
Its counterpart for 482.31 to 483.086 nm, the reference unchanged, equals 0.28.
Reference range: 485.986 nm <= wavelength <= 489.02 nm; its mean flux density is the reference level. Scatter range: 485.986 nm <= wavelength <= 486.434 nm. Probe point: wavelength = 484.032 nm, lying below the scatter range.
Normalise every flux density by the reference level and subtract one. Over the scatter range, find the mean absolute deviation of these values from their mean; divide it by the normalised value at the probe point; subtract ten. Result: -12.4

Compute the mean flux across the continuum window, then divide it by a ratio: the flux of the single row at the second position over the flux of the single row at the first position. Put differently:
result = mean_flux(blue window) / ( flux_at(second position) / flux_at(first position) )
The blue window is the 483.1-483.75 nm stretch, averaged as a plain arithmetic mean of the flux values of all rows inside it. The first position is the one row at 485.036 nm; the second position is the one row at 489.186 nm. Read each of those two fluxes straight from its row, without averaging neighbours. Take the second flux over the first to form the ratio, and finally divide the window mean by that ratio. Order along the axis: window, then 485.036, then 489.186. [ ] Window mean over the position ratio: 4.0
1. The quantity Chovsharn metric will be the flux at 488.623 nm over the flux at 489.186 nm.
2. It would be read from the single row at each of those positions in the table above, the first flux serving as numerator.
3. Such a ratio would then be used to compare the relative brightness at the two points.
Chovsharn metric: 0.98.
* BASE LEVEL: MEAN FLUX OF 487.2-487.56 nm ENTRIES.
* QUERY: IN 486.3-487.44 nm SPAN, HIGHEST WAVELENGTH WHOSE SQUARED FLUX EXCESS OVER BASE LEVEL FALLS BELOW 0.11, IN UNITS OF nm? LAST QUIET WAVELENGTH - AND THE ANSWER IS 487.387 nm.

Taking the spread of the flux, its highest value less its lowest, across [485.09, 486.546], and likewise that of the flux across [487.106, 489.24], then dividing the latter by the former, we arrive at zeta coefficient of 1.8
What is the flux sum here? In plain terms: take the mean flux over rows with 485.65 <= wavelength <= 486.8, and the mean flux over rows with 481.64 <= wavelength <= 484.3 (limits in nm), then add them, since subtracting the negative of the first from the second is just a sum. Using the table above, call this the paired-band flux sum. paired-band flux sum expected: 8.34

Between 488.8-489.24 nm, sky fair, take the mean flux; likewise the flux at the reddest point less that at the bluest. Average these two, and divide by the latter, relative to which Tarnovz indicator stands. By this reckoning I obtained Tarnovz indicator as 56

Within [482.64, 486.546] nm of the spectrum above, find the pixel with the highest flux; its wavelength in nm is 484.813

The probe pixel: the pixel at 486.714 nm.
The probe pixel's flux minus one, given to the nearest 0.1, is 2.8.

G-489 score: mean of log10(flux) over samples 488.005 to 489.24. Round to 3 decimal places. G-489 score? 0.644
